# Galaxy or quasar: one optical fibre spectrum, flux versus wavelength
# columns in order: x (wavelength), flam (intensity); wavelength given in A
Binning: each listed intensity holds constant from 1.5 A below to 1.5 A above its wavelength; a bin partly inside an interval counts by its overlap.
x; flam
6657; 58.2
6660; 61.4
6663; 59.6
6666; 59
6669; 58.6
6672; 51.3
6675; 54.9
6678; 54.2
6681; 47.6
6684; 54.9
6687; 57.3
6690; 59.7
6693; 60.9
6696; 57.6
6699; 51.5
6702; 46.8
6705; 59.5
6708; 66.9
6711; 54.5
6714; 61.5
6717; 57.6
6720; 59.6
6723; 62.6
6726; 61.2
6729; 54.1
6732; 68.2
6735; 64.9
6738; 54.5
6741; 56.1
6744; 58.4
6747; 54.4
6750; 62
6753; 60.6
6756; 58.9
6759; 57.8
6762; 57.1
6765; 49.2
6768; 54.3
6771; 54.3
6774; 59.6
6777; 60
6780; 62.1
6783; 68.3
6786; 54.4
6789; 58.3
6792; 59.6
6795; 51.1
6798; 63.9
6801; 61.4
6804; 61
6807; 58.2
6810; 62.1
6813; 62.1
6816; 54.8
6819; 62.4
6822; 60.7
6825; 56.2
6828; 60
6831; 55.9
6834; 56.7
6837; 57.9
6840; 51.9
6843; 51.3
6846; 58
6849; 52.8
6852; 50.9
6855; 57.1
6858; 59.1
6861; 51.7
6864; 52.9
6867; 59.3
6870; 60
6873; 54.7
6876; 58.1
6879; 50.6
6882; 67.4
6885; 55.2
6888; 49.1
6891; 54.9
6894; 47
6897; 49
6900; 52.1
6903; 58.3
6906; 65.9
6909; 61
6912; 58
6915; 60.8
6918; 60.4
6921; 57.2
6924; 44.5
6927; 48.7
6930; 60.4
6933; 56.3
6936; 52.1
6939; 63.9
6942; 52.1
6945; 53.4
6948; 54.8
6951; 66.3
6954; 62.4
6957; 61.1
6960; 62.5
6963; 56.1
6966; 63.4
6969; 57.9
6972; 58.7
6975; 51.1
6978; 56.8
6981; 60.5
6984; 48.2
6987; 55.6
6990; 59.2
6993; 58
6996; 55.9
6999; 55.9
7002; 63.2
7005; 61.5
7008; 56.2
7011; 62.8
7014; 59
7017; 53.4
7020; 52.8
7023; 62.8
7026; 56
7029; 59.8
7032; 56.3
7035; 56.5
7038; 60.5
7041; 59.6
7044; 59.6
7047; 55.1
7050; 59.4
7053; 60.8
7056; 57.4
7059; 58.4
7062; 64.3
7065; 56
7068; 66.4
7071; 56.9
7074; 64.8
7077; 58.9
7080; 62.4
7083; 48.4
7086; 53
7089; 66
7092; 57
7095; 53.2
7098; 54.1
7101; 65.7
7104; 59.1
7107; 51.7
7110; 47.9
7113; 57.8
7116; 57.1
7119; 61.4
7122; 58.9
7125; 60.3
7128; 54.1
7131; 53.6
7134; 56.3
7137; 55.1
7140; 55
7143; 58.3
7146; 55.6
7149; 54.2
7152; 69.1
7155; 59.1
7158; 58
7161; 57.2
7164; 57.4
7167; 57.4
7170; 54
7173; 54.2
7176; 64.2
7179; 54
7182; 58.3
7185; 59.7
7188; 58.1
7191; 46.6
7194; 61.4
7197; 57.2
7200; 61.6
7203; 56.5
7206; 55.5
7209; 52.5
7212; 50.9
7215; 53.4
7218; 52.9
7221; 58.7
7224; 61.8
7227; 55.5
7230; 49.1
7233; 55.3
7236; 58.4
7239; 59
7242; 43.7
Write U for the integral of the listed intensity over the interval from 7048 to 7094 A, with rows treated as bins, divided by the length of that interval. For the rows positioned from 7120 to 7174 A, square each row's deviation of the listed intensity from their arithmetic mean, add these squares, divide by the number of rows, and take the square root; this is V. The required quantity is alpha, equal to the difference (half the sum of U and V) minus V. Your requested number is 27.9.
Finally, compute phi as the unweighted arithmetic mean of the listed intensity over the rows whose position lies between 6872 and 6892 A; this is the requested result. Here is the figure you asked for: 56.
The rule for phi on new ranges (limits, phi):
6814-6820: 59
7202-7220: 54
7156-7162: 58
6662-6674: 57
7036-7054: 59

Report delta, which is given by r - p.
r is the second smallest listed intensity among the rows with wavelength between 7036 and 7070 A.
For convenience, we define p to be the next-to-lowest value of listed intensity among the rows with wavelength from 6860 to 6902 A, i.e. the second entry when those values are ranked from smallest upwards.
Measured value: 7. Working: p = 49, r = 56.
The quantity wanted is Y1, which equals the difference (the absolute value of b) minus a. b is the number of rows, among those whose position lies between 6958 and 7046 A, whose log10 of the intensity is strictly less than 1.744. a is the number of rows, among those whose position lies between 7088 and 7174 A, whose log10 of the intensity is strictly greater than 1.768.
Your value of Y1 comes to -4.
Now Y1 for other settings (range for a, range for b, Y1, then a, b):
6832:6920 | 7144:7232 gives 2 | 8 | 10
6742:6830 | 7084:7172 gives -5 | 16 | 11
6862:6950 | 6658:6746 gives 1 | 9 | 10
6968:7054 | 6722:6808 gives -6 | 14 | 8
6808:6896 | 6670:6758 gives 2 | 9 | 11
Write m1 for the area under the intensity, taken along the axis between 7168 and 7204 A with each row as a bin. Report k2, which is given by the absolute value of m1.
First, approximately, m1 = 2058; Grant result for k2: 2058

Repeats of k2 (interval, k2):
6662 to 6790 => 7395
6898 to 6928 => 1701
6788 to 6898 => 6226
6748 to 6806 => 3398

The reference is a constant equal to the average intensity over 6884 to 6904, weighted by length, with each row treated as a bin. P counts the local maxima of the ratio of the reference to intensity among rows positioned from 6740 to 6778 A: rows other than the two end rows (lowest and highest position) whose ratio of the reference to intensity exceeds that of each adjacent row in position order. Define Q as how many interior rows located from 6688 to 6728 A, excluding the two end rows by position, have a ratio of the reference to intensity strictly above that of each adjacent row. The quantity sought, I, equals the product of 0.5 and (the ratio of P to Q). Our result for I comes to 0.33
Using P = 2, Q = 3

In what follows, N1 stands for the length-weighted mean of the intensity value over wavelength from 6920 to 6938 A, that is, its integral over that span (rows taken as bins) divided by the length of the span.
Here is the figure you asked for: 53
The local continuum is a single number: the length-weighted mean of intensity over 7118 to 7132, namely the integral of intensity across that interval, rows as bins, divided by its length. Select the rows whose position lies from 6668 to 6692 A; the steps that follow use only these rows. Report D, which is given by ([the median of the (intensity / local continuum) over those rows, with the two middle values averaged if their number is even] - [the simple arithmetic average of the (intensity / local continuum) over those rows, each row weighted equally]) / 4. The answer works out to 0.000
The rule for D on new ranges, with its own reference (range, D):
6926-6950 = -0.005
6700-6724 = 0.004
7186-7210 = 0.003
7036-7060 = 0.003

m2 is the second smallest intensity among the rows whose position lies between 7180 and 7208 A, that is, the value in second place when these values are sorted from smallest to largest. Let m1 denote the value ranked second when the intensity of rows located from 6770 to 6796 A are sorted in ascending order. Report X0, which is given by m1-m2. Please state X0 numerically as -1.2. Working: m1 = 54.3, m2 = 55.5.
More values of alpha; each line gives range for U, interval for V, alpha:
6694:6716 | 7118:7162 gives 26.6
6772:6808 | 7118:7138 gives 28.4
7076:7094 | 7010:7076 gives 27.0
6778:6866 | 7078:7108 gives 26.0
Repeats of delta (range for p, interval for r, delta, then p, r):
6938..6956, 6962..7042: -2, 53.4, 51.1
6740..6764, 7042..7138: -8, 56.1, 48.4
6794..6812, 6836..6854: -7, 58.2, 51.3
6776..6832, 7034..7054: 2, 54.4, 56.5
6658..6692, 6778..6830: 3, 51.3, 54.4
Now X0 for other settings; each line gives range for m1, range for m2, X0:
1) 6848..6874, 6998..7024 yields -1.7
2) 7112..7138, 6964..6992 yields 3.0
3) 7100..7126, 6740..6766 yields -2.7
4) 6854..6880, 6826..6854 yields 0.4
